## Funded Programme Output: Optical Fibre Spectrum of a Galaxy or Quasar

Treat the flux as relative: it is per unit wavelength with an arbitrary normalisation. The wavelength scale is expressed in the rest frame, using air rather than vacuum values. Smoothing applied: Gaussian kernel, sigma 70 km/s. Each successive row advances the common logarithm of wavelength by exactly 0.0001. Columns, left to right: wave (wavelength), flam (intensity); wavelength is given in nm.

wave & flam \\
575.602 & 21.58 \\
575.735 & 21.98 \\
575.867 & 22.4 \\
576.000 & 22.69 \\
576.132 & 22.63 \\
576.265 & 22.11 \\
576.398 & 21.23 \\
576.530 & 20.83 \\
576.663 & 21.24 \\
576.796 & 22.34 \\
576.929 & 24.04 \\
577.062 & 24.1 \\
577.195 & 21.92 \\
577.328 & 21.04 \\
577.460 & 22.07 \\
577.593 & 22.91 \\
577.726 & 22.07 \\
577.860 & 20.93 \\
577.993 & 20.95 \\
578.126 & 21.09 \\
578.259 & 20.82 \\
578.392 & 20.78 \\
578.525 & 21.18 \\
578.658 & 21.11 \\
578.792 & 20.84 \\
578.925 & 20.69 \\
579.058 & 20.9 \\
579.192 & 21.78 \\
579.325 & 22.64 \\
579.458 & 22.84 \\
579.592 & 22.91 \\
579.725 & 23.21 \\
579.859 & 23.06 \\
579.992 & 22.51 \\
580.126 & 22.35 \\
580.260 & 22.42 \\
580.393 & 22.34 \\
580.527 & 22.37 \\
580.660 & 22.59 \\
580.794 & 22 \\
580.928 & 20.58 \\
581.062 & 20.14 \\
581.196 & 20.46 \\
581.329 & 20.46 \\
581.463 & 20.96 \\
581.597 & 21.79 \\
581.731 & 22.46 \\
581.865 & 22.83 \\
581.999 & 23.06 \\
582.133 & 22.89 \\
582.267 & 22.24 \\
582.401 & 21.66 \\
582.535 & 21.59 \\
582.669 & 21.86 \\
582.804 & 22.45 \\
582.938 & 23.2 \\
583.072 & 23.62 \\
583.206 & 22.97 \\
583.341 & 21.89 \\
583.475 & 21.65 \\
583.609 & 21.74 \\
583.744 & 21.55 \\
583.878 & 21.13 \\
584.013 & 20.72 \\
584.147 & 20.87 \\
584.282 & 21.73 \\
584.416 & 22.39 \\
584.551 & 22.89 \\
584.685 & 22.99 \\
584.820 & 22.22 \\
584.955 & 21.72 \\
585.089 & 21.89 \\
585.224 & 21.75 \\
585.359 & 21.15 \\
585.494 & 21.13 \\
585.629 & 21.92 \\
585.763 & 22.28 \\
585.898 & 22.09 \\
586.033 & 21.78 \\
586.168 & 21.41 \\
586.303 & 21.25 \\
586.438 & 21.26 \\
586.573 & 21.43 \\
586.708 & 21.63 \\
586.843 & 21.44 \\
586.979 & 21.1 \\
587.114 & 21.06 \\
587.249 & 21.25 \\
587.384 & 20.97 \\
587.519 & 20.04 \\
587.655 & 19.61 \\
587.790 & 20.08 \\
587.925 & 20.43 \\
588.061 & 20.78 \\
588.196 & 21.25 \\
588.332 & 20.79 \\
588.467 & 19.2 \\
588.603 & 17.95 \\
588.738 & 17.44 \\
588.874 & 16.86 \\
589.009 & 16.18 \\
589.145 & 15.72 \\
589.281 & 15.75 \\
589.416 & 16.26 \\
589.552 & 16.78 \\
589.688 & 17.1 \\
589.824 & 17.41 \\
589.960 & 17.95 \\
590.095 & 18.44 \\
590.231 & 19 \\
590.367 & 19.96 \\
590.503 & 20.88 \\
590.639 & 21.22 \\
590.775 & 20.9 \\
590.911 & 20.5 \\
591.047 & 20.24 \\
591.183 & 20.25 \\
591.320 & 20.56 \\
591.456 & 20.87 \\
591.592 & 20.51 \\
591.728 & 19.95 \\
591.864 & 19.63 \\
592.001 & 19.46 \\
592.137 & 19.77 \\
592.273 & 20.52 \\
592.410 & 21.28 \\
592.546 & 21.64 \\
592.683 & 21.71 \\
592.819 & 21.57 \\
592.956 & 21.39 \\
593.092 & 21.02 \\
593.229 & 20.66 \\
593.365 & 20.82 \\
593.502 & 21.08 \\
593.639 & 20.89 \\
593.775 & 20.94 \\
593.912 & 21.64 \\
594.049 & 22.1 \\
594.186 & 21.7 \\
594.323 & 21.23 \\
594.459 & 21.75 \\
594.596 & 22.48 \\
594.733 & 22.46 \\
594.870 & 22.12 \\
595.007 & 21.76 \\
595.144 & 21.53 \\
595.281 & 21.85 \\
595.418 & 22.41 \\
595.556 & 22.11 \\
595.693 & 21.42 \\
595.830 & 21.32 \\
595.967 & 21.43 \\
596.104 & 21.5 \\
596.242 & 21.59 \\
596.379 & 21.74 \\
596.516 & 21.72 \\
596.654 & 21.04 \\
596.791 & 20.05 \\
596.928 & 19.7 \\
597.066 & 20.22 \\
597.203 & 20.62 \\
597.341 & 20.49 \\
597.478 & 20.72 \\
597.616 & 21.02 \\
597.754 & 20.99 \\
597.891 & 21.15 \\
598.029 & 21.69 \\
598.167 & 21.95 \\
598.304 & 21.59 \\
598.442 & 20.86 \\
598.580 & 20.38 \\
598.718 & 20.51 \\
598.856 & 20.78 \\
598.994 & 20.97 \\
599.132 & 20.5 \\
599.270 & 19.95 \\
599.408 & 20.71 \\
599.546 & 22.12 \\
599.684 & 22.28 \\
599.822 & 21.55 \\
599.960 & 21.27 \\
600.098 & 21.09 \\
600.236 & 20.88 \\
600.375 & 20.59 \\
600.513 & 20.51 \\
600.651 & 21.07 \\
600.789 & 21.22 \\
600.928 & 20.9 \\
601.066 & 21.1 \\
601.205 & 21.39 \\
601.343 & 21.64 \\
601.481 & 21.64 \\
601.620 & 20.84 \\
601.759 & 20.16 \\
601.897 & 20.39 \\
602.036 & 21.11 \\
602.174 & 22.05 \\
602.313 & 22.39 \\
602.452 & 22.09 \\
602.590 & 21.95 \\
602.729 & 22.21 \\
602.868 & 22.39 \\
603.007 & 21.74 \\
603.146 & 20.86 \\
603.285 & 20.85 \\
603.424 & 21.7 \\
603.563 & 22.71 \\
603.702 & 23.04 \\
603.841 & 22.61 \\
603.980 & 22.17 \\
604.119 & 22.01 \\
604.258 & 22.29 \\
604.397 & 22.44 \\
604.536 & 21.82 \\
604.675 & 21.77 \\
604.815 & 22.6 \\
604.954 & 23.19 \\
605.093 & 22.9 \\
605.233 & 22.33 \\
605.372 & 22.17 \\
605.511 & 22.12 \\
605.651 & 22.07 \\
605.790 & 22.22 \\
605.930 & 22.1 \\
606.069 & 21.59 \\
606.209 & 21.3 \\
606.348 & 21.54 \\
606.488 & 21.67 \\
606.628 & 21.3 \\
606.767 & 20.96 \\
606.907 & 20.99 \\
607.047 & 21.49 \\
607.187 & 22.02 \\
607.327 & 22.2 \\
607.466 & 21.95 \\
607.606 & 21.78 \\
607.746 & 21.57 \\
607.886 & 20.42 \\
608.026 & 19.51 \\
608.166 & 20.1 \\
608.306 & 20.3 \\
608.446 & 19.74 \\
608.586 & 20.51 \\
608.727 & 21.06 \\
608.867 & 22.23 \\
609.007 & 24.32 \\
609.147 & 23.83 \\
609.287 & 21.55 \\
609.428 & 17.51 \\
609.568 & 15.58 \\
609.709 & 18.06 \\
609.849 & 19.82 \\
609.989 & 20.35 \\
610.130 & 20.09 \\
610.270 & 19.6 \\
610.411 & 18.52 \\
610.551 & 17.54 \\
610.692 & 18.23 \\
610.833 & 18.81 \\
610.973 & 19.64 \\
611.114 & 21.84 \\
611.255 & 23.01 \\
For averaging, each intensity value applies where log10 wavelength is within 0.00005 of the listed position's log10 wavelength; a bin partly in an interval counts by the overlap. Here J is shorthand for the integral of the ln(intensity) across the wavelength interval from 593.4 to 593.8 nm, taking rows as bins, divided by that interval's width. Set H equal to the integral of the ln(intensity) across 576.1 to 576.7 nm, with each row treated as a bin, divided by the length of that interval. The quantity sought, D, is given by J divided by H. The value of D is 0.99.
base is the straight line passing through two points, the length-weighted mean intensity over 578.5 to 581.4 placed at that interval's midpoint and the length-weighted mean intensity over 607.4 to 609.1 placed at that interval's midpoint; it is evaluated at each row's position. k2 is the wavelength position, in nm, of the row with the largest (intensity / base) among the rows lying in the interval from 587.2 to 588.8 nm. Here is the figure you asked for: 588.196 nm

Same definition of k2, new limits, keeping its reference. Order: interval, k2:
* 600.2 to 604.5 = 603.702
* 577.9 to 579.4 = 579.325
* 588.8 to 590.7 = 590.639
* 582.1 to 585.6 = 583.072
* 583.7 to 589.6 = 584.685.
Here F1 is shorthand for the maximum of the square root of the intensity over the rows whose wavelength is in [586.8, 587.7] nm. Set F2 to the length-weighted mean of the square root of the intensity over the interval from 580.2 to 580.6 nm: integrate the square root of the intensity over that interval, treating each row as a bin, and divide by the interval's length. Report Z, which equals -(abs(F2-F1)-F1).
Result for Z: 4.52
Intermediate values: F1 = 4.63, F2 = 4.74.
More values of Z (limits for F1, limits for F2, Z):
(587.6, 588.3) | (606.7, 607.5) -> 4.57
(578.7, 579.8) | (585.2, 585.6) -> 4.61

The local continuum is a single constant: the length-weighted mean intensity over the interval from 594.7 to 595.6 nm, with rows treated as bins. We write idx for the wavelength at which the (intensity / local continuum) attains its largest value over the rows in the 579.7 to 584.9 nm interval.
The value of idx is 583.072 nm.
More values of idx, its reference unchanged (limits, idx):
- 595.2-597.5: 595.418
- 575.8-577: 576.929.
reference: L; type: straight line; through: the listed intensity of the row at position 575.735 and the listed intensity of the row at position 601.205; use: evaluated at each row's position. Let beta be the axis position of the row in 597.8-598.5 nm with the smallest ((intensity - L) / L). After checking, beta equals 598.442 nm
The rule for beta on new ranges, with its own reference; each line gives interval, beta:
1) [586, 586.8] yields 586.303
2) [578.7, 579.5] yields 578.925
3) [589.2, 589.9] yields 589.281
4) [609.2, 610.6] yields 609.568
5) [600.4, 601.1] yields 600.513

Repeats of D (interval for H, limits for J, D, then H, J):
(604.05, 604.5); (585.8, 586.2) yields 0.99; 3.10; 3.08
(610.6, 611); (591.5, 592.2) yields 1.02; 2.93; 2.99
